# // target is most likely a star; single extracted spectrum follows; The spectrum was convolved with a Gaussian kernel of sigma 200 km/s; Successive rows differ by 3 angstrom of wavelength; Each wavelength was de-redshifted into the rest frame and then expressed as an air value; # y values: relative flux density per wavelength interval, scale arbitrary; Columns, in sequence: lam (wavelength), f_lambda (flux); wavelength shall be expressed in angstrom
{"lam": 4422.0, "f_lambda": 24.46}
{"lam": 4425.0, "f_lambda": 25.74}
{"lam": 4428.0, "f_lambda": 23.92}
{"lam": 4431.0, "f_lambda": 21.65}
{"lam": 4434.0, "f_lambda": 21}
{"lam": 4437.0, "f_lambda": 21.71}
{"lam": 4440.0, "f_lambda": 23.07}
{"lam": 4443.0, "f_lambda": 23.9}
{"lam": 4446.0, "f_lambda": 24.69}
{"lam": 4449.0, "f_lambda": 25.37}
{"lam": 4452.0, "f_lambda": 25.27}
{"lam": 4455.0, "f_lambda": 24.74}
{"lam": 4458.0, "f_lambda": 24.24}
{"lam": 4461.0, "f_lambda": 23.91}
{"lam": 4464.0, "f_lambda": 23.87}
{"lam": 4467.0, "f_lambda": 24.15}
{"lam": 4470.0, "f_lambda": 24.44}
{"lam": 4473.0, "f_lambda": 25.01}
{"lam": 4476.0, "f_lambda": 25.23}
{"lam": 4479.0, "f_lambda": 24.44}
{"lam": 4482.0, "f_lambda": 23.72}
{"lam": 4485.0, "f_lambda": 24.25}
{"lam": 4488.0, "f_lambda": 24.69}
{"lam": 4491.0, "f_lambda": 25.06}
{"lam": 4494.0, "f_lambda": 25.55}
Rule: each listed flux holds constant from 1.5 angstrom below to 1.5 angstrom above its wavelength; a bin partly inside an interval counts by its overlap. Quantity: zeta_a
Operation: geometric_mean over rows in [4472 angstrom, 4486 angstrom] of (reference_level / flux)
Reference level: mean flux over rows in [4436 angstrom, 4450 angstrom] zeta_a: 0.97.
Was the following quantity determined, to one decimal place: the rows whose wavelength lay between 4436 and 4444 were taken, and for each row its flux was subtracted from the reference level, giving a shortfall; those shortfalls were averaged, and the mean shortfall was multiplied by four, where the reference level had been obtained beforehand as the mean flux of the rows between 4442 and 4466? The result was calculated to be 6.4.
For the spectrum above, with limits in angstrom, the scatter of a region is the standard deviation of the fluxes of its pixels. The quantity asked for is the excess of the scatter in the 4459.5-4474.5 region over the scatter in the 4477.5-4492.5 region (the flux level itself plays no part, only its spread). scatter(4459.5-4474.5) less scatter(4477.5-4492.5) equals 0.0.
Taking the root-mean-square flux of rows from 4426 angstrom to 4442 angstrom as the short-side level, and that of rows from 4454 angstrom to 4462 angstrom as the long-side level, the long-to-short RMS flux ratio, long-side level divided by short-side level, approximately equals 1.09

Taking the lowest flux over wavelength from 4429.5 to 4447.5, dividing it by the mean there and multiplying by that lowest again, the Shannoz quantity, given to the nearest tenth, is 19.5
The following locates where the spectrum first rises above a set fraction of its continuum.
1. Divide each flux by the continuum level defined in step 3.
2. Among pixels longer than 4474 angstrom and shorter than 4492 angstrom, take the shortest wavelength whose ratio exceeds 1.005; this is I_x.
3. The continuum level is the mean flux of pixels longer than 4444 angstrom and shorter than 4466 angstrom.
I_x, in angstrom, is 4476.0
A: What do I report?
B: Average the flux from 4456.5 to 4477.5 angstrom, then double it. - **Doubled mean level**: 48.8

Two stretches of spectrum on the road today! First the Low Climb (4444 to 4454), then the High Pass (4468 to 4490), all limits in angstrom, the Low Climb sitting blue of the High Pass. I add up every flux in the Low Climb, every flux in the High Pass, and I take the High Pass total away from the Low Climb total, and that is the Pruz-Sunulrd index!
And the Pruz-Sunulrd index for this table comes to -96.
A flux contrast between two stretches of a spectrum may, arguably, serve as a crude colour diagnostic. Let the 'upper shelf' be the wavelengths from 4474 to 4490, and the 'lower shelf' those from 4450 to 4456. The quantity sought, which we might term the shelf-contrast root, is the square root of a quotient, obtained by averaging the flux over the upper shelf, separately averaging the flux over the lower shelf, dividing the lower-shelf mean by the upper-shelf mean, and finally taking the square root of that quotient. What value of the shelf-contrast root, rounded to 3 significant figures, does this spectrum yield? 1.01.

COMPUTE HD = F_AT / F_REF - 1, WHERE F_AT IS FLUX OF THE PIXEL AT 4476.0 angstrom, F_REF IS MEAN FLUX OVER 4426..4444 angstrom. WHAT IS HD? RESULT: 0.12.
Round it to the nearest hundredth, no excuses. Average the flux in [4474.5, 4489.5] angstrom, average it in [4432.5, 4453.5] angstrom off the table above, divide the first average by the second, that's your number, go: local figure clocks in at 1.04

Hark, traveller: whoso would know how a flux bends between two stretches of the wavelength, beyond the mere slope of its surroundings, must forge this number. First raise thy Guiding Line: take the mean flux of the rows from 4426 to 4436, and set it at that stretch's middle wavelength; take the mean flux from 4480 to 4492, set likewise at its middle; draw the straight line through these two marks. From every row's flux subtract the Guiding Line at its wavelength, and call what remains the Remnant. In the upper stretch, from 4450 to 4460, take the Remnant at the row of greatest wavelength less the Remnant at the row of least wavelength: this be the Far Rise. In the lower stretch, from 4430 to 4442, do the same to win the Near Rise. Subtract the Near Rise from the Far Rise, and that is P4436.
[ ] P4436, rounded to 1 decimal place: -2.3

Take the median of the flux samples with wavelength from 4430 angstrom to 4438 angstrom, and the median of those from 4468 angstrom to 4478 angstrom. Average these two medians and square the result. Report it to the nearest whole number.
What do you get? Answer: 544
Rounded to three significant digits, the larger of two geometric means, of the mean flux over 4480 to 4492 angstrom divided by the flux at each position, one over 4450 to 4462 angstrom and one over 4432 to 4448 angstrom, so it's 1.07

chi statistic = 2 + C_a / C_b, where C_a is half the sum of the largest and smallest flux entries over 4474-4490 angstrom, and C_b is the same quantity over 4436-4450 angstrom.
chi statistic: 3.04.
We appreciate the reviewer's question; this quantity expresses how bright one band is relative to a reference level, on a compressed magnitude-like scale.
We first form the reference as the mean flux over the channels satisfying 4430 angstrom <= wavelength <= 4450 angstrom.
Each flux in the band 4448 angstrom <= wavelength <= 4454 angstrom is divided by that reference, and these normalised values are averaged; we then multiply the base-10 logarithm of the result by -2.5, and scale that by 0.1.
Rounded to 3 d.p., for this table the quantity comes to -0.010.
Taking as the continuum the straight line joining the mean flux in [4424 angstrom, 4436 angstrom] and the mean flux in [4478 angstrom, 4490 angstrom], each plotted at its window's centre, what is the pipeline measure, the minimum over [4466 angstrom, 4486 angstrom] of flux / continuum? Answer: 0.98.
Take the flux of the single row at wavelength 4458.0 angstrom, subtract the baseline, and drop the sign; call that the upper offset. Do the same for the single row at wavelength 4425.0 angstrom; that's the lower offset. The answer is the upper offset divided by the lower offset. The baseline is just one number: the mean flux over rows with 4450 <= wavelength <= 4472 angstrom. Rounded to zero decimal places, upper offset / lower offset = 0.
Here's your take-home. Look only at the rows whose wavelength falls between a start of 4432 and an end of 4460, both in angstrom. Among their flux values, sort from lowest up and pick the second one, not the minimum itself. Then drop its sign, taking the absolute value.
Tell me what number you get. 21.7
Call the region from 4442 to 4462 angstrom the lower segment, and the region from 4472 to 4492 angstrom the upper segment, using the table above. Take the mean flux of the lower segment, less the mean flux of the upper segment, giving 0.0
